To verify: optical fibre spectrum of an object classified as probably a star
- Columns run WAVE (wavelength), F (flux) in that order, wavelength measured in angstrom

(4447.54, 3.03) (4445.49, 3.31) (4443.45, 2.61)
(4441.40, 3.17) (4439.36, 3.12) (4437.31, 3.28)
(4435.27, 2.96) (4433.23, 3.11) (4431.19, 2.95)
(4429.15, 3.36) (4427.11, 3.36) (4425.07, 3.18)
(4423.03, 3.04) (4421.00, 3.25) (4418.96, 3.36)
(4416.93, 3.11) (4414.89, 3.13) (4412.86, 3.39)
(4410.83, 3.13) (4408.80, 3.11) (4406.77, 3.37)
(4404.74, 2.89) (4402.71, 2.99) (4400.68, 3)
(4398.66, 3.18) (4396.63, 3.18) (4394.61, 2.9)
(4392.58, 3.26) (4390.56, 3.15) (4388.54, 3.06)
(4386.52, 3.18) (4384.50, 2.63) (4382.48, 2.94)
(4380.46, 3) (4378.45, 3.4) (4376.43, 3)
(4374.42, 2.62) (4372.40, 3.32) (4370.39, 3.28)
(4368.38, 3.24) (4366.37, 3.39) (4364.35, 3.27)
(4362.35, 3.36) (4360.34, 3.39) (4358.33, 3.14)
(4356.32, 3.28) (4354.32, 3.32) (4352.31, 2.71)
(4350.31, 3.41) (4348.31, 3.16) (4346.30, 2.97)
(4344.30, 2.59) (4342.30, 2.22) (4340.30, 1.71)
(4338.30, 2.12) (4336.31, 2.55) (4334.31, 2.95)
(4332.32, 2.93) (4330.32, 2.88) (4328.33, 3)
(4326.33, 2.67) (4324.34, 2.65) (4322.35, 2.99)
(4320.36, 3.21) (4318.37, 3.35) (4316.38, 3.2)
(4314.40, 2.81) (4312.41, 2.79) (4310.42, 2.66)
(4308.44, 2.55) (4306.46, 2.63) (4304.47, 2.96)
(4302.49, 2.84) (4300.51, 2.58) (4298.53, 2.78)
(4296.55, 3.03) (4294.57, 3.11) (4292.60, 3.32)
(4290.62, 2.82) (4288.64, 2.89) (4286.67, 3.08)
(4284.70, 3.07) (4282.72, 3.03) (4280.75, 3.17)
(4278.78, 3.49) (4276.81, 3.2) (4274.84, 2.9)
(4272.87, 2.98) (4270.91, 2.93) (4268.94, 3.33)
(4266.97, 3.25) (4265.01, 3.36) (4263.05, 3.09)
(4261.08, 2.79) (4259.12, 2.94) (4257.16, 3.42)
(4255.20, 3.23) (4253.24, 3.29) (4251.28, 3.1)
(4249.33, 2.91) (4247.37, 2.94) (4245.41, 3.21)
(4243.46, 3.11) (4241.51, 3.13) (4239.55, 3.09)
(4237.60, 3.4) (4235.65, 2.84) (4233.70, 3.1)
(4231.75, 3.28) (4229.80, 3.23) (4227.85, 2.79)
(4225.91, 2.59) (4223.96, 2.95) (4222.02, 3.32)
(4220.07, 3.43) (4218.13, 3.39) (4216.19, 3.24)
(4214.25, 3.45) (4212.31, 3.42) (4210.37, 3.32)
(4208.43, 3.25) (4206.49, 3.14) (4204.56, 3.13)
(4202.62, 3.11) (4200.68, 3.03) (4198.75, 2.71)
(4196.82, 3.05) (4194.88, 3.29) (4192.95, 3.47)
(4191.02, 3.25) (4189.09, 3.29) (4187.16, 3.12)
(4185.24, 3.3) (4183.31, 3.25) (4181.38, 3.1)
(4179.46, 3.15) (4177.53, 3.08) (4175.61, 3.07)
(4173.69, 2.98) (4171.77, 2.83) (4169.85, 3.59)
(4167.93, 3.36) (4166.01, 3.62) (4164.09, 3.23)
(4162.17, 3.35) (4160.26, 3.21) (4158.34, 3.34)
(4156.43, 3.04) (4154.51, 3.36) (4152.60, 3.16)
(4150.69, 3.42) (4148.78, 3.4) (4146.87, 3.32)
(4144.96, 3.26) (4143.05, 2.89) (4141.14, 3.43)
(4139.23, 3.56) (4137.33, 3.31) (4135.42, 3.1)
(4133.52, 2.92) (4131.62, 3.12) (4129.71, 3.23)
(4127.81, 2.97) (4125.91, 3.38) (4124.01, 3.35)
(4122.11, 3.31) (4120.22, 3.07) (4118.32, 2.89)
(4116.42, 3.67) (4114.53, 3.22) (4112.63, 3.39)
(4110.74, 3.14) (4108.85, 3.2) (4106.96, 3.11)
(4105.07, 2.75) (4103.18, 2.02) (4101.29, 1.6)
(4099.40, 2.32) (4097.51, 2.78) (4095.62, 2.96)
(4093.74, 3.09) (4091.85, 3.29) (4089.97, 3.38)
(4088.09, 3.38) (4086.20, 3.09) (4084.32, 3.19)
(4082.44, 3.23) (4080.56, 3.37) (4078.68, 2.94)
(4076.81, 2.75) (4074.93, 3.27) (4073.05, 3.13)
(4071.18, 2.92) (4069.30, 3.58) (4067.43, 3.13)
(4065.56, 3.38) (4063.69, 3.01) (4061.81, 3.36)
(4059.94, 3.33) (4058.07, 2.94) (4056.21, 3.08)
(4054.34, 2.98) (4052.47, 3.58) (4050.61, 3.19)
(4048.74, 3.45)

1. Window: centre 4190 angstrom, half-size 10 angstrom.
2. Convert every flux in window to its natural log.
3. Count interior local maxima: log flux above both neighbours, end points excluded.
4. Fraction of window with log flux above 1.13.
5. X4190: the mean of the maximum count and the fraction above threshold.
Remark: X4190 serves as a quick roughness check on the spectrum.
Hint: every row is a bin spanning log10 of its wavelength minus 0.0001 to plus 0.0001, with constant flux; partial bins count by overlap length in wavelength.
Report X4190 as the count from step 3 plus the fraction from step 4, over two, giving 1.9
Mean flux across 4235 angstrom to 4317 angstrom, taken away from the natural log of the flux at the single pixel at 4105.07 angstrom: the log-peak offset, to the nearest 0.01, -2.02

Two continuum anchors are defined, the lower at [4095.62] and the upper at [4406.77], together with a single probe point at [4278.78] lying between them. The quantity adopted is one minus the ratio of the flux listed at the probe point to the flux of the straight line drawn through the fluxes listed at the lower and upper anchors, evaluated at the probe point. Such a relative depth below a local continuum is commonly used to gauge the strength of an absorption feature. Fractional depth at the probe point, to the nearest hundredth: -0.09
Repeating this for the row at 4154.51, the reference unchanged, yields -0.11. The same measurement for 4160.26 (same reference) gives -0.05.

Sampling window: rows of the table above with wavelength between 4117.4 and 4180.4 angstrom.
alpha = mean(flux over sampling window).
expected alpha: 3.22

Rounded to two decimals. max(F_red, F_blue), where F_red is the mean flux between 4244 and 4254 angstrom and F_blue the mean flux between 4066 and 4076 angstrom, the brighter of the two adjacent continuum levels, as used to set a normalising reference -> 3.21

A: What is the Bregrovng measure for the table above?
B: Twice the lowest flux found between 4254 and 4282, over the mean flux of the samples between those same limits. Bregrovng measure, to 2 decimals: 1.77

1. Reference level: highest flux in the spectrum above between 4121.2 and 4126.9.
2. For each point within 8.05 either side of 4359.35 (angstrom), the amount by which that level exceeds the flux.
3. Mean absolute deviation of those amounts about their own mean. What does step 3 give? 0.15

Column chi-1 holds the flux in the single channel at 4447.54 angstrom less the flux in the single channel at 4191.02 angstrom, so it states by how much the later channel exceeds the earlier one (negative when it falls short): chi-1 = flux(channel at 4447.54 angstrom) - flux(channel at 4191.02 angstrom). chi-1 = -0.2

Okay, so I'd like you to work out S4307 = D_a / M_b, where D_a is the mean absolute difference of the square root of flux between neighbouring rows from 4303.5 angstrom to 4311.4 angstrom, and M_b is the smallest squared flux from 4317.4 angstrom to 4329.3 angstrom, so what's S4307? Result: 0.0075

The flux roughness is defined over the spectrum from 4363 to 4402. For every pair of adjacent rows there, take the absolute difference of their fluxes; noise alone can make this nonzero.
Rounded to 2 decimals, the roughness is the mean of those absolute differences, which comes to 0.24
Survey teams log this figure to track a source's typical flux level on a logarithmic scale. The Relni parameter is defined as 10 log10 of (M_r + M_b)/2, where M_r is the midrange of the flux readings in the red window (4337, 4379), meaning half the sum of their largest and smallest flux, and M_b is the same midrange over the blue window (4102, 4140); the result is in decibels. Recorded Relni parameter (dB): 4.3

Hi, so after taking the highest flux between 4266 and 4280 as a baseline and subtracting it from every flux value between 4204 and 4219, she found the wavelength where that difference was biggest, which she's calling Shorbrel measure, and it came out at 4214.25 angstrom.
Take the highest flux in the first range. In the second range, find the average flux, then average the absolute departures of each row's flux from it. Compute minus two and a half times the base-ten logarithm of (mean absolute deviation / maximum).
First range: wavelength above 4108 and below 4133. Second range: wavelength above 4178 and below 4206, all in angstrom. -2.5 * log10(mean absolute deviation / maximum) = 3.66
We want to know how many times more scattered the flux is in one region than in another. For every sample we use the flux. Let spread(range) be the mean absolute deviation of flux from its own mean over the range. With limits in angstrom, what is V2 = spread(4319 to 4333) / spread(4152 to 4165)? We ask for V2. 1.6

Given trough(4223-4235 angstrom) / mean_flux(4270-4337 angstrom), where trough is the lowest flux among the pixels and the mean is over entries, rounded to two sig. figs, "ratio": 0.88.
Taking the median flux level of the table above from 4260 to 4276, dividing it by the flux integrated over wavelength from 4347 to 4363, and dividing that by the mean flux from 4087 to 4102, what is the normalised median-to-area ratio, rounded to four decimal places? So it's 0.0206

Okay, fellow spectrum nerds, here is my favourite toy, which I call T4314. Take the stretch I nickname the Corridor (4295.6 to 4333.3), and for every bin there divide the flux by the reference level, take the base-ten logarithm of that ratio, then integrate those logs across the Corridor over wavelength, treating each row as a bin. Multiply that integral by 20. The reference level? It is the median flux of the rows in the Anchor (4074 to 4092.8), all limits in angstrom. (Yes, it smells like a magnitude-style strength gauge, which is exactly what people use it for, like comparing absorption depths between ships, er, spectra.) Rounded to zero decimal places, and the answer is -42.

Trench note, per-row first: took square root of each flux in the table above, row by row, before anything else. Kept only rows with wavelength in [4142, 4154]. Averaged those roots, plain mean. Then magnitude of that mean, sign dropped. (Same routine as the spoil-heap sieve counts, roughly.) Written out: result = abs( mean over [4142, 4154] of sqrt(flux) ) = 1.80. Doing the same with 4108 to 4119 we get 1.80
